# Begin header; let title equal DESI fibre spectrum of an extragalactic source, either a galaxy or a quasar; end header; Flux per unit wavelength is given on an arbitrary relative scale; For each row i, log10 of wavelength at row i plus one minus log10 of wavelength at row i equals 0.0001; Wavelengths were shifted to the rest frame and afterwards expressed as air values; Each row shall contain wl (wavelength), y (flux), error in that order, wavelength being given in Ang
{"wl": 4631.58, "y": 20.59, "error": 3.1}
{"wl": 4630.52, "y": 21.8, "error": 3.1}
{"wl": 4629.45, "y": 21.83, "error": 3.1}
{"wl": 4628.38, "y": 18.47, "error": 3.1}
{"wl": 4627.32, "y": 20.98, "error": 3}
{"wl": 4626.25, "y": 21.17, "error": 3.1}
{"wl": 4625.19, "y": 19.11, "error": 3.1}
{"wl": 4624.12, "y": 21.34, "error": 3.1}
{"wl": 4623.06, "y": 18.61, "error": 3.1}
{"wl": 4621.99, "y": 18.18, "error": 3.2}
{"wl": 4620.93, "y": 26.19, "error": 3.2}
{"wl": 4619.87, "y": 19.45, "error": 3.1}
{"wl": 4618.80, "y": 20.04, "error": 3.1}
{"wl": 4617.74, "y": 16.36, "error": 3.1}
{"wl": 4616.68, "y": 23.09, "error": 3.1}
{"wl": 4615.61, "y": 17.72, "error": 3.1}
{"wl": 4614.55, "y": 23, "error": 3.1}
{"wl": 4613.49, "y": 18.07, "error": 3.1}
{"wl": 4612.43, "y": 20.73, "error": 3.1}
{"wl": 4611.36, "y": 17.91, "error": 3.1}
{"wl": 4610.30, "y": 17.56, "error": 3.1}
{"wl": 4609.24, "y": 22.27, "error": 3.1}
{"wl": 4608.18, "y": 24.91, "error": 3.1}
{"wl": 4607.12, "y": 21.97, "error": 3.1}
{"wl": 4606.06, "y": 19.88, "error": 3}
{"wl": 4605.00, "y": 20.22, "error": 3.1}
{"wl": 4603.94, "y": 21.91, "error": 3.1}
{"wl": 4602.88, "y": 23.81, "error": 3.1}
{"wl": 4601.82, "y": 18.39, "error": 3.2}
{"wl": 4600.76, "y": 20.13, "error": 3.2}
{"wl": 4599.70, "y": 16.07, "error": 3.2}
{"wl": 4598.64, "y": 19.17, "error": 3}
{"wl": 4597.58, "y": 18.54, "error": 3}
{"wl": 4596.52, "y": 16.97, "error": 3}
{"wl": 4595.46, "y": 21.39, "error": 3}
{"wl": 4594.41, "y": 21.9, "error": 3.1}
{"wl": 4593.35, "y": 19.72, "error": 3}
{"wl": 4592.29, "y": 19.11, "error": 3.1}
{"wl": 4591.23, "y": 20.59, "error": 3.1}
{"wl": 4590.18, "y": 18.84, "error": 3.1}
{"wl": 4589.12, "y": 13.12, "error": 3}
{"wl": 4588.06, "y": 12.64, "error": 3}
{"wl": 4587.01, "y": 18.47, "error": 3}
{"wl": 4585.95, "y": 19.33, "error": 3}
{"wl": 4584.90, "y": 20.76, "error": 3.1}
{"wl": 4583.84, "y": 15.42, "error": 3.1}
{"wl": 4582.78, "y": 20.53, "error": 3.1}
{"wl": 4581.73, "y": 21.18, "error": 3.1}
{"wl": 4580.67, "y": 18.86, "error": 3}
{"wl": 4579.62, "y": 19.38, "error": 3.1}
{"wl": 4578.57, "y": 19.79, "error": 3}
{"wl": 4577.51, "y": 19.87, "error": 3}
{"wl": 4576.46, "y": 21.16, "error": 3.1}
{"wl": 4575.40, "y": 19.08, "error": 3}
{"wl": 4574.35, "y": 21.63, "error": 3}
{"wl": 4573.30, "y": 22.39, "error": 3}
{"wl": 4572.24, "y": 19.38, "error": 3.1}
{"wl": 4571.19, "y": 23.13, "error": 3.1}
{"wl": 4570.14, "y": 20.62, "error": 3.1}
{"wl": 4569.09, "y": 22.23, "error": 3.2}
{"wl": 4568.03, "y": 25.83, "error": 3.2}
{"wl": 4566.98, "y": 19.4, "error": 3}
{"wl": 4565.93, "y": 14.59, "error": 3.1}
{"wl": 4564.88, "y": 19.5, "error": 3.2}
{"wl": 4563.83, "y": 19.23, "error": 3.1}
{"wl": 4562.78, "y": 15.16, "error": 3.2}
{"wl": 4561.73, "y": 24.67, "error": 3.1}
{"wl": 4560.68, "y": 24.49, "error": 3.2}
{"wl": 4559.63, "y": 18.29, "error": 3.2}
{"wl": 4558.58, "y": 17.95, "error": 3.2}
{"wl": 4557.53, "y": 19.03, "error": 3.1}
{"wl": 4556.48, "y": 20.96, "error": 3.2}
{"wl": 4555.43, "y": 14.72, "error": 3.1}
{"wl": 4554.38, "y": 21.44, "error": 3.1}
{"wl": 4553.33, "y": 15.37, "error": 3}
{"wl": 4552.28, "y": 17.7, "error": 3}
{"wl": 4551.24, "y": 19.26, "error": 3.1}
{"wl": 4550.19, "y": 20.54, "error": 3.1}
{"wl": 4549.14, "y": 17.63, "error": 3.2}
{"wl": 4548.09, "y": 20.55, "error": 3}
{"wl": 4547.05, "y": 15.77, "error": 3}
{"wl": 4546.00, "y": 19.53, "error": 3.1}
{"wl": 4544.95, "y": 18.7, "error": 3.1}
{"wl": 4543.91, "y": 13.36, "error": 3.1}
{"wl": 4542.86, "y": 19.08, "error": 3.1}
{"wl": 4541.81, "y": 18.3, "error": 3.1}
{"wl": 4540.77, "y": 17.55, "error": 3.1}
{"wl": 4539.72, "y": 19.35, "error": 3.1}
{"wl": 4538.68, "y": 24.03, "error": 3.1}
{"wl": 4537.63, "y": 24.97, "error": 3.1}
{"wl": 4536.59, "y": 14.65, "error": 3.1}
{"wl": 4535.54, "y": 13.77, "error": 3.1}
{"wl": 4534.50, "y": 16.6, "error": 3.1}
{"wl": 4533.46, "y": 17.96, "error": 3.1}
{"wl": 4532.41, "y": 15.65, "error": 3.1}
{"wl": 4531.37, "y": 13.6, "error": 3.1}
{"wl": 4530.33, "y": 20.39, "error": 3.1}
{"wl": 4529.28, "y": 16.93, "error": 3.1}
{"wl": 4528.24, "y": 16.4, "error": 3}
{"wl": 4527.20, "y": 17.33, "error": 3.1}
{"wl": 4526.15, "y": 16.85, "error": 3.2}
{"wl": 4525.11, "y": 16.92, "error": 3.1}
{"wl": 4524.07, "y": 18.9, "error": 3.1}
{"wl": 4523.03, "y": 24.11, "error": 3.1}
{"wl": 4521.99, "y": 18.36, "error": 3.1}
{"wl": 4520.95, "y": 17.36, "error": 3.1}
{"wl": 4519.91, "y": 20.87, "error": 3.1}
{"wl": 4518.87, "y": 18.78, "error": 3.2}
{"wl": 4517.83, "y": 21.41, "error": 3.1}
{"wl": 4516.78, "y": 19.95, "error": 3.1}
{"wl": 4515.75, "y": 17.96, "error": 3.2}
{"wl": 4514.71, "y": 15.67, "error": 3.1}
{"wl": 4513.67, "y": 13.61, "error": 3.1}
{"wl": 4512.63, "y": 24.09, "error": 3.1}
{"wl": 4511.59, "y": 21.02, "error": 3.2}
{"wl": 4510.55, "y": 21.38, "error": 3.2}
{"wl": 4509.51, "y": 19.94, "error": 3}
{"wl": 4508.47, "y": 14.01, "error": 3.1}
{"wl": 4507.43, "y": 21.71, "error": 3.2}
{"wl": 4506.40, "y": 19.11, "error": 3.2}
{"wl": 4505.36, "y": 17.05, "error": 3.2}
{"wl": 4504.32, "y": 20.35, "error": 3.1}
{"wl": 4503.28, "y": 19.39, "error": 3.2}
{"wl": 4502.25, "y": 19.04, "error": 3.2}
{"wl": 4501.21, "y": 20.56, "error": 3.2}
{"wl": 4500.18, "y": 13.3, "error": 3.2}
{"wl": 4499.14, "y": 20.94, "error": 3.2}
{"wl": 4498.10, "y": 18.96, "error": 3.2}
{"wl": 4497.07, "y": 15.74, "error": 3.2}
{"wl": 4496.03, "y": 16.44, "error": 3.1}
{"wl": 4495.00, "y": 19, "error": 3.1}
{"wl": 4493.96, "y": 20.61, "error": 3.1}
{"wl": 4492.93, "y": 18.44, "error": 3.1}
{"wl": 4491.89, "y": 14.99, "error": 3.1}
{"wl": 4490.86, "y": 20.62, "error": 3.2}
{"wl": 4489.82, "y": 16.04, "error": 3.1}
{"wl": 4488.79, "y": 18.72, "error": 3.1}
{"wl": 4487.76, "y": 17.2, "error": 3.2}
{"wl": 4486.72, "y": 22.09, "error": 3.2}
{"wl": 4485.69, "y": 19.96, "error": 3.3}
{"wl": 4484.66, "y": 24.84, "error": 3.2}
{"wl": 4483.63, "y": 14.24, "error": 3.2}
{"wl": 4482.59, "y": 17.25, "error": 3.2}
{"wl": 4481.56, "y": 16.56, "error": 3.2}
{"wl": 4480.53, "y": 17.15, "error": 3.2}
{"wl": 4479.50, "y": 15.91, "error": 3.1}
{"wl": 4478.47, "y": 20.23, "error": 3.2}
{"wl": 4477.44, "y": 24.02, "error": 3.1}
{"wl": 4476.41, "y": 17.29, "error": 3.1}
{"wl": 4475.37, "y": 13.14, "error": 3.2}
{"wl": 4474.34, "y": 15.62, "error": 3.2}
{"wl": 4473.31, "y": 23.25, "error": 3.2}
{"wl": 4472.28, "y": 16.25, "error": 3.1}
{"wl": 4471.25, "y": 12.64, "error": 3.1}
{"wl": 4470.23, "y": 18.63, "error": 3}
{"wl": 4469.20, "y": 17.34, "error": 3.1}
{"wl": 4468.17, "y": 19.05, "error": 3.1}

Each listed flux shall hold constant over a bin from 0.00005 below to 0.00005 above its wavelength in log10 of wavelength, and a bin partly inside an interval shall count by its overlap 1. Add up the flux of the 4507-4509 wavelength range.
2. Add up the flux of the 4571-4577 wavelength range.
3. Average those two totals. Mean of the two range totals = 81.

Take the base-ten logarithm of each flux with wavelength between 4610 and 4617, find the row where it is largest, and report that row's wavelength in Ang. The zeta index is 4616.68 Ang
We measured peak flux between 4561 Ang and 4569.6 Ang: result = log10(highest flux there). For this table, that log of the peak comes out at 1.41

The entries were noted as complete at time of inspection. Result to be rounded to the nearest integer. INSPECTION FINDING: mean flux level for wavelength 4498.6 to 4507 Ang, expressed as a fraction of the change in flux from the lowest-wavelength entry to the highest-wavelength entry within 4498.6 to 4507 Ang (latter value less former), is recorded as -10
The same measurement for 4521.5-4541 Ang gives -22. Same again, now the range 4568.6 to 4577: -20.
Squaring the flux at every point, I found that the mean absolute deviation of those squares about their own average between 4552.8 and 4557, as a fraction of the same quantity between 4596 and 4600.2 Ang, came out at 2.70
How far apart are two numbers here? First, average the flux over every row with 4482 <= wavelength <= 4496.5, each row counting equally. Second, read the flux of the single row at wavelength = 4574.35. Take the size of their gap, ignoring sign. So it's 3.0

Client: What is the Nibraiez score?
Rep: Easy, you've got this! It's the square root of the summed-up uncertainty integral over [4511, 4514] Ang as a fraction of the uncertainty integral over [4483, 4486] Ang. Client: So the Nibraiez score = 0.99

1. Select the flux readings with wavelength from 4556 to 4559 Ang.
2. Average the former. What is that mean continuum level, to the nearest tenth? 19.3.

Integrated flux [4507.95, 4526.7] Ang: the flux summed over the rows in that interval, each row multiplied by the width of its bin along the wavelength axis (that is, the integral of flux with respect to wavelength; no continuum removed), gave 355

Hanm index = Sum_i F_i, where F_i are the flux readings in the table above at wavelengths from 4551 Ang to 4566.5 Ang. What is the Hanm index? 282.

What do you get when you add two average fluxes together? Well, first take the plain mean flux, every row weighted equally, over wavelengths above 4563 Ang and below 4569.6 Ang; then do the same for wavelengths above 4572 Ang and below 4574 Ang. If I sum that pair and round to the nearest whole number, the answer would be 41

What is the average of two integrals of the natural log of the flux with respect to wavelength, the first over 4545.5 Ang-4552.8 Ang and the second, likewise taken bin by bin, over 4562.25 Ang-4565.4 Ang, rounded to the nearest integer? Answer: 15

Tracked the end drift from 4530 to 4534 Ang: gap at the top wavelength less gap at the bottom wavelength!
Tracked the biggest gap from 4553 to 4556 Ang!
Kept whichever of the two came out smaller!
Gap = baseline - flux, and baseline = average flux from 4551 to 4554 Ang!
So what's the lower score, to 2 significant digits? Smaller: 2.4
